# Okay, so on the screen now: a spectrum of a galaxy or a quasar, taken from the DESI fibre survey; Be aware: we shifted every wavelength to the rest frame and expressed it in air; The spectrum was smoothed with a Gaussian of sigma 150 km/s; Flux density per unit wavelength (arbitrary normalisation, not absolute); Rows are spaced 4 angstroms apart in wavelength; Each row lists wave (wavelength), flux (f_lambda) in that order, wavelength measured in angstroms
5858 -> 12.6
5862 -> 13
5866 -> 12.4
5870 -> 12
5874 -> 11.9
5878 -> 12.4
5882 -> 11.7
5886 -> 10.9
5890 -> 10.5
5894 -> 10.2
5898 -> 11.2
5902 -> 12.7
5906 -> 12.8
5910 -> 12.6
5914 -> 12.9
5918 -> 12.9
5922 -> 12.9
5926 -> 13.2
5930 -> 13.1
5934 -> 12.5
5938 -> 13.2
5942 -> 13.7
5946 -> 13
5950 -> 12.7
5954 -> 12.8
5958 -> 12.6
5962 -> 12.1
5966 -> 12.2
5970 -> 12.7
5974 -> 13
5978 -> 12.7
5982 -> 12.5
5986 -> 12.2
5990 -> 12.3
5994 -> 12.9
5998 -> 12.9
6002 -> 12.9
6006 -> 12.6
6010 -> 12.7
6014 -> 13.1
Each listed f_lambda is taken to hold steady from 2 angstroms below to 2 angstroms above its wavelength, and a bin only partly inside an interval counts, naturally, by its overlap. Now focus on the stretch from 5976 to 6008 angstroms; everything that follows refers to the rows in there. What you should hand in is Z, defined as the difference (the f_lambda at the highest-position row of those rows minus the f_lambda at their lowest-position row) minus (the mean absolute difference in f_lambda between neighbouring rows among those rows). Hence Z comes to -0.3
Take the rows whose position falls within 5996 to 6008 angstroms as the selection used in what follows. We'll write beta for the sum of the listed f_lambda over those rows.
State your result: 38.4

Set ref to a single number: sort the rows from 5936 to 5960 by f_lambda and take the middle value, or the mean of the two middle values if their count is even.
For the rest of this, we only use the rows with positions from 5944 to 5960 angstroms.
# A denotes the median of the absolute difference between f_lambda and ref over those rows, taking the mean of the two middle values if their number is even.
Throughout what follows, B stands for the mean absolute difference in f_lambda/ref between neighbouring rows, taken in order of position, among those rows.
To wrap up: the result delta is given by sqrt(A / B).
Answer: 3.1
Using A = 0.15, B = 0.016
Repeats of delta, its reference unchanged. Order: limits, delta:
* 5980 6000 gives 4.5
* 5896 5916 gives 2.2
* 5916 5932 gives 3.1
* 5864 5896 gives 5.6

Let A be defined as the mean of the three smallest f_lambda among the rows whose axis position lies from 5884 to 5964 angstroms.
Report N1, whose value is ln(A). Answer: 2.35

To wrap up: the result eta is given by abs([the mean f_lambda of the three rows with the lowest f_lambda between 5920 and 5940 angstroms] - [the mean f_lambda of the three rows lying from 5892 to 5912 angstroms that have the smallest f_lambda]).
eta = 1.5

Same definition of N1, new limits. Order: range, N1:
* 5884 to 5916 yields 2.35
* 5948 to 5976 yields 2.51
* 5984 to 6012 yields 2.52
